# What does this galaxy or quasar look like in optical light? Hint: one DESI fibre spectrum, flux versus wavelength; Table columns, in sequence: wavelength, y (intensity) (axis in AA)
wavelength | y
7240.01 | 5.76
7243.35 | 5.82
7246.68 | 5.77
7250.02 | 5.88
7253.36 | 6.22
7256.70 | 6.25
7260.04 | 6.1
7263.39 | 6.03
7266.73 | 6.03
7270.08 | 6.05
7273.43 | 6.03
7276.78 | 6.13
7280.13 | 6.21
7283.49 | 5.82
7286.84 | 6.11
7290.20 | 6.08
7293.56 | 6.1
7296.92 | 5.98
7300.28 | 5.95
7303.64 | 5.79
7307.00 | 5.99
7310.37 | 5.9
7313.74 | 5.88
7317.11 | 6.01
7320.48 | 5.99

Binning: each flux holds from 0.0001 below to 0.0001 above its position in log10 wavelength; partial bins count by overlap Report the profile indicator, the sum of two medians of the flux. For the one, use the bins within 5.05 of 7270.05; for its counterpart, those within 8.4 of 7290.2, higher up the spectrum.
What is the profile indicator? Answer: 12.11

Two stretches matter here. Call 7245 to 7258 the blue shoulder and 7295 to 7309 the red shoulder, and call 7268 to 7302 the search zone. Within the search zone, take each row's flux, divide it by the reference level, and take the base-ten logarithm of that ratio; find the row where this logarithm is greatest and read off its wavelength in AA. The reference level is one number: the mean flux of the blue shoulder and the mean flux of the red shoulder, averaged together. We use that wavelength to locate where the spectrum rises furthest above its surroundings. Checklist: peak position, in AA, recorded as 7280.13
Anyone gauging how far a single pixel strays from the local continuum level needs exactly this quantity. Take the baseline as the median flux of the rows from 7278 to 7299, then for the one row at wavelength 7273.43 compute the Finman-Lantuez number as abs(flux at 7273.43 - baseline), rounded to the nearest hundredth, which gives 0.06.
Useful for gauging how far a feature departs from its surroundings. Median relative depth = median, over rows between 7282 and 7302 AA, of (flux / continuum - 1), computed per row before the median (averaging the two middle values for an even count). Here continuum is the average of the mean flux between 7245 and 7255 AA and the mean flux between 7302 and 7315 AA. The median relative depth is 0.018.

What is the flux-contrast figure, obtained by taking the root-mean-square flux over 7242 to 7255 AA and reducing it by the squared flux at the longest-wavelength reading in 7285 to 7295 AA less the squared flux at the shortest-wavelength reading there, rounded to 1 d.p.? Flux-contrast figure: 6.0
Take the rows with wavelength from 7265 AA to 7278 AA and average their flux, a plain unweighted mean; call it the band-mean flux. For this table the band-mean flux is 6.06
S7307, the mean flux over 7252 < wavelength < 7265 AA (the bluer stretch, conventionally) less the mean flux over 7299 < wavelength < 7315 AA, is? 0.25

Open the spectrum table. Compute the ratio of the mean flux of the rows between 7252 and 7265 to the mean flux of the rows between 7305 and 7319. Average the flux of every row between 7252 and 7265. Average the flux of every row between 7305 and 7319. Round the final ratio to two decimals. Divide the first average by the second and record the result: 1.03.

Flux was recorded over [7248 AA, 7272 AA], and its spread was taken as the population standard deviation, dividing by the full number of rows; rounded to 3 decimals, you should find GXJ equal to 0.116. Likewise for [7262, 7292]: 0.100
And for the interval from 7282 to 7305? 0.122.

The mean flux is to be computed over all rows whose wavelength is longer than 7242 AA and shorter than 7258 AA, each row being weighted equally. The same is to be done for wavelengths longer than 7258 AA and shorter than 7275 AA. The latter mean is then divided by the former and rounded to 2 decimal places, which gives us 1.01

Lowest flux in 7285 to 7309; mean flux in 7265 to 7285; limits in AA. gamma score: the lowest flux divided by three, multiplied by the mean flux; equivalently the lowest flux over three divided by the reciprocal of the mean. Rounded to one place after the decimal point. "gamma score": 11.7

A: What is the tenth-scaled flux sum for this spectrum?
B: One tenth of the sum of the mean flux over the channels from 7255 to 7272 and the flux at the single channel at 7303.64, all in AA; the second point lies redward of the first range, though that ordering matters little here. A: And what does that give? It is 1.19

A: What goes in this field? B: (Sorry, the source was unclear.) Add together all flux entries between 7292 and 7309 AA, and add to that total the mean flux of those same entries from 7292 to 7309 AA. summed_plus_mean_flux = 35.8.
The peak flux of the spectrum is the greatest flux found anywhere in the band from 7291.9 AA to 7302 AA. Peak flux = 6.1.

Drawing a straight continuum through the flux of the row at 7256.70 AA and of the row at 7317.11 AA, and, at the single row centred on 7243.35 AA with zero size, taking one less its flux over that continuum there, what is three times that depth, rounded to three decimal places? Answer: 0.230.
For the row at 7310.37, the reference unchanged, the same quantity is 0.068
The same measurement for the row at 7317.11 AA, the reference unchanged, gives 0.000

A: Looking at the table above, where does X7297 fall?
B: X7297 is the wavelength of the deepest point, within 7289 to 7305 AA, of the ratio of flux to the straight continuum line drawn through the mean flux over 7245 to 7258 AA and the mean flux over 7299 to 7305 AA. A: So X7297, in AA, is 7303.64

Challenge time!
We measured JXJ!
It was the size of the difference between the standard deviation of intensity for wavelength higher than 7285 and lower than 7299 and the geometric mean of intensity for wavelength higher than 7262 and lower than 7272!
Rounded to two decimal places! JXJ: 5.98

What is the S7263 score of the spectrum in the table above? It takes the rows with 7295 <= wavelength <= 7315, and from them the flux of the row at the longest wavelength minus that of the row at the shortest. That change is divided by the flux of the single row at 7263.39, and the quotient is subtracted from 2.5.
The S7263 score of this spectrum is 2.52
